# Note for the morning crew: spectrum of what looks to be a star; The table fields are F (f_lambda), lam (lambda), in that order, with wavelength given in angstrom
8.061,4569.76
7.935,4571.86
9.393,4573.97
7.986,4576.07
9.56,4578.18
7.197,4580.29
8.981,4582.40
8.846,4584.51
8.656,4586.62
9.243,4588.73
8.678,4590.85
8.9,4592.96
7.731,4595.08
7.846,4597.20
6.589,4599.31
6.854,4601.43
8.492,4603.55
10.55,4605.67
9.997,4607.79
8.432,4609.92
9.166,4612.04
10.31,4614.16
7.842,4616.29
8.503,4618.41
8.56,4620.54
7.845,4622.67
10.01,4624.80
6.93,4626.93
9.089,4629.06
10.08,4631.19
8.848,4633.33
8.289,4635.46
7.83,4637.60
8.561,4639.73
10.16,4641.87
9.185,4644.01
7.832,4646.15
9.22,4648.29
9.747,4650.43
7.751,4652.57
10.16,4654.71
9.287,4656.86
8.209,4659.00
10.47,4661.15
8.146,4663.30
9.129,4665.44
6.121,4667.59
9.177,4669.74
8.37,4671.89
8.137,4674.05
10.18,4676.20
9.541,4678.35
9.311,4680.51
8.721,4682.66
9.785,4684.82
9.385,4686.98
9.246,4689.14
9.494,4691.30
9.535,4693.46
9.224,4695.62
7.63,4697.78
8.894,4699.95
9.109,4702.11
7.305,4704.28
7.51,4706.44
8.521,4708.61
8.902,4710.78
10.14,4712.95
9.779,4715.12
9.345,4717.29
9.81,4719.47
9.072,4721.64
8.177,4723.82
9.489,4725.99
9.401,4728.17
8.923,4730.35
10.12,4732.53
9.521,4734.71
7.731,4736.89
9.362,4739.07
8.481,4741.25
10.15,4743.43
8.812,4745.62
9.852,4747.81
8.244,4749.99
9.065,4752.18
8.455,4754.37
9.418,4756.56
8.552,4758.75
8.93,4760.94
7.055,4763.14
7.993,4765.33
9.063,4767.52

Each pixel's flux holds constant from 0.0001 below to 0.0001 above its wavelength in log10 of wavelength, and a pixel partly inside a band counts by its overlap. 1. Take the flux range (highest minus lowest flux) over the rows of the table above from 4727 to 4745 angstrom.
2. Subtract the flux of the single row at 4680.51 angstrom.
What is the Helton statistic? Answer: -6.9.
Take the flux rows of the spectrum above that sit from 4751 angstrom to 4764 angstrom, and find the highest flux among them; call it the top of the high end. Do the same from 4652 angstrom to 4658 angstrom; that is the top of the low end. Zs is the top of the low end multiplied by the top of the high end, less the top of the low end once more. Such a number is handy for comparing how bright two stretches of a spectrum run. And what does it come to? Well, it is 86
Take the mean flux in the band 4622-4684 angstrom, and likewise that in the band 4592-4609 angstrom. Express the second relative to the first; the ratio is 0.95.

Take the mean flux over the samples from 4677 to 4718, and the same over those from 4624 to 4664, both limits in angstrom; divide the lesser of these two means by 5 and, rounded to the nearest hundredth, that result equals 1.79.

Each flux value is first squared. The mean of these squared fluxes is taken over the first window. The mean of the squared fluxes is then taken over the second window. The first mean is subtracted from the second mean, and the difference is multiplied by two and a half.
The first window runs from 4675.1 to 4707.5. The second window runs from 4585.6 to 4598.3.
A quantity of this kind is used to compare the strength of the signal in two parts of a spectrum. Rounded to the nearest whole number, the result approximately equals -22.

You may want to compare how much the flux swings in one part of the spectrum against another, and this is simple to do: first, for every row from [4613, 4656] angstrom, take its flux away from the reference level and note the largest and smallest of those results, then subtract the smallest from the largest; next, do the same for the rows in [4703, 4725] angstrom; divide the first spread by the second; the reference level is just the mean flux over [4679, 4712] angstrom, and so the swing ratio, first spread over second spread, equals 1.2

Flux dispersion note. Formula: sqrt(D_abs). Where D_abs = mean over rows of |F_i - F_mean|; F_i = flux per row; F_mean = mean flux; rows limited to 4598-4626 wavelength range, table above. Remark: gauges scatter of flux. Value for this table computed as 1.00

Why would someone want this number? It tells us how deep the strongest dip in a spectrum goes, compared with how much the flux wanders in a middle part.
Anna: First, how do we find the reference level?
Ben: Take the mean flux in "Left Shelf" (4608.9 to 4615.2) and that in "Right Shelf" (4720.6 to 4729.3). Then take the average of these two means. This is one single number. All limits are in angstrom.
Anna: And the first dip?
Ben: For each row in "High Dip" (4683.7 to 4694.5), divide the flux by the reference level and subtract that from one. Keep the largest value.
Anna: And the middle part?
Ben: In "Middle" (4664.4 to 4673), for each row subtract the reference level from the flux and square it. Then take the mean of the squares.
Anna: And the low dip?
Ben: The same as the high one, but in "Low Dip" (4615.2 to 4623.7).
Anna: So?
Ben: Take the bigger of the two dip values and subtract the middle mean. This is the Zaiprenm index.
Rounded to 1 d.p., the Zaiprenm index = -2.3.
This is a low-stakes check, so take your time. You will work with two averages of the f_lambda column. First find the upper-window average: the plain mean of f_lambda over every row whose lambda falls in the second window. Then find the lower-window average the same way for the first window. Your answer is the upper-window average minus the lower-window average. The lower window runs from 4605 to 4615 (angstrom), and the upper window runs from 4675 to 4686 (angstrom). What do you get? -0.2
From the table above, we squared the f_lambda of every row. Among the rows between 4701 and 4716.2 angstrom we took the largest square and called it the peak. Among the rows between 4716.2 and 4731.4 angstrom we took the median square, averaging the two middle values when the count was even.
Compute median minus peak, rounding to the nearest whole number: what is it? -15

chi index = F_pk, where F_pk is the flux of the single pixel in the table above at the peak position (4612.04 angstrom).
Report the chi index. 9.166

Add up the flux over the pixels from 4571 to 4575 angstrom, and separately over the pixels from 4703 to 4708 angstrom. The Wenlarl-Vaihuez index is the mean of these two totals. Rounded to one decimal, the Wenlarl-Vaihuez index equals 16.1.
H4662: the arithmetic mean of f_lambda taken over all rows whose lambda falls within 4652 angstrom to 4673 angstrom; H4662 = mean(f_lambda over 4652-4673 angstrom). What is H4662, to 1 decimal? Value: 8.7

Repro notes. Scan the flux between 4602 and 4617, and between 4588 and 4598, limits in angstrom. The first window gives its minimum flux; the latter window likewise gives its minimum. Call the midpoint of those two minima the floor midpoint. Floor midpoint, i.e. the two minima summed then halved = 7.8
